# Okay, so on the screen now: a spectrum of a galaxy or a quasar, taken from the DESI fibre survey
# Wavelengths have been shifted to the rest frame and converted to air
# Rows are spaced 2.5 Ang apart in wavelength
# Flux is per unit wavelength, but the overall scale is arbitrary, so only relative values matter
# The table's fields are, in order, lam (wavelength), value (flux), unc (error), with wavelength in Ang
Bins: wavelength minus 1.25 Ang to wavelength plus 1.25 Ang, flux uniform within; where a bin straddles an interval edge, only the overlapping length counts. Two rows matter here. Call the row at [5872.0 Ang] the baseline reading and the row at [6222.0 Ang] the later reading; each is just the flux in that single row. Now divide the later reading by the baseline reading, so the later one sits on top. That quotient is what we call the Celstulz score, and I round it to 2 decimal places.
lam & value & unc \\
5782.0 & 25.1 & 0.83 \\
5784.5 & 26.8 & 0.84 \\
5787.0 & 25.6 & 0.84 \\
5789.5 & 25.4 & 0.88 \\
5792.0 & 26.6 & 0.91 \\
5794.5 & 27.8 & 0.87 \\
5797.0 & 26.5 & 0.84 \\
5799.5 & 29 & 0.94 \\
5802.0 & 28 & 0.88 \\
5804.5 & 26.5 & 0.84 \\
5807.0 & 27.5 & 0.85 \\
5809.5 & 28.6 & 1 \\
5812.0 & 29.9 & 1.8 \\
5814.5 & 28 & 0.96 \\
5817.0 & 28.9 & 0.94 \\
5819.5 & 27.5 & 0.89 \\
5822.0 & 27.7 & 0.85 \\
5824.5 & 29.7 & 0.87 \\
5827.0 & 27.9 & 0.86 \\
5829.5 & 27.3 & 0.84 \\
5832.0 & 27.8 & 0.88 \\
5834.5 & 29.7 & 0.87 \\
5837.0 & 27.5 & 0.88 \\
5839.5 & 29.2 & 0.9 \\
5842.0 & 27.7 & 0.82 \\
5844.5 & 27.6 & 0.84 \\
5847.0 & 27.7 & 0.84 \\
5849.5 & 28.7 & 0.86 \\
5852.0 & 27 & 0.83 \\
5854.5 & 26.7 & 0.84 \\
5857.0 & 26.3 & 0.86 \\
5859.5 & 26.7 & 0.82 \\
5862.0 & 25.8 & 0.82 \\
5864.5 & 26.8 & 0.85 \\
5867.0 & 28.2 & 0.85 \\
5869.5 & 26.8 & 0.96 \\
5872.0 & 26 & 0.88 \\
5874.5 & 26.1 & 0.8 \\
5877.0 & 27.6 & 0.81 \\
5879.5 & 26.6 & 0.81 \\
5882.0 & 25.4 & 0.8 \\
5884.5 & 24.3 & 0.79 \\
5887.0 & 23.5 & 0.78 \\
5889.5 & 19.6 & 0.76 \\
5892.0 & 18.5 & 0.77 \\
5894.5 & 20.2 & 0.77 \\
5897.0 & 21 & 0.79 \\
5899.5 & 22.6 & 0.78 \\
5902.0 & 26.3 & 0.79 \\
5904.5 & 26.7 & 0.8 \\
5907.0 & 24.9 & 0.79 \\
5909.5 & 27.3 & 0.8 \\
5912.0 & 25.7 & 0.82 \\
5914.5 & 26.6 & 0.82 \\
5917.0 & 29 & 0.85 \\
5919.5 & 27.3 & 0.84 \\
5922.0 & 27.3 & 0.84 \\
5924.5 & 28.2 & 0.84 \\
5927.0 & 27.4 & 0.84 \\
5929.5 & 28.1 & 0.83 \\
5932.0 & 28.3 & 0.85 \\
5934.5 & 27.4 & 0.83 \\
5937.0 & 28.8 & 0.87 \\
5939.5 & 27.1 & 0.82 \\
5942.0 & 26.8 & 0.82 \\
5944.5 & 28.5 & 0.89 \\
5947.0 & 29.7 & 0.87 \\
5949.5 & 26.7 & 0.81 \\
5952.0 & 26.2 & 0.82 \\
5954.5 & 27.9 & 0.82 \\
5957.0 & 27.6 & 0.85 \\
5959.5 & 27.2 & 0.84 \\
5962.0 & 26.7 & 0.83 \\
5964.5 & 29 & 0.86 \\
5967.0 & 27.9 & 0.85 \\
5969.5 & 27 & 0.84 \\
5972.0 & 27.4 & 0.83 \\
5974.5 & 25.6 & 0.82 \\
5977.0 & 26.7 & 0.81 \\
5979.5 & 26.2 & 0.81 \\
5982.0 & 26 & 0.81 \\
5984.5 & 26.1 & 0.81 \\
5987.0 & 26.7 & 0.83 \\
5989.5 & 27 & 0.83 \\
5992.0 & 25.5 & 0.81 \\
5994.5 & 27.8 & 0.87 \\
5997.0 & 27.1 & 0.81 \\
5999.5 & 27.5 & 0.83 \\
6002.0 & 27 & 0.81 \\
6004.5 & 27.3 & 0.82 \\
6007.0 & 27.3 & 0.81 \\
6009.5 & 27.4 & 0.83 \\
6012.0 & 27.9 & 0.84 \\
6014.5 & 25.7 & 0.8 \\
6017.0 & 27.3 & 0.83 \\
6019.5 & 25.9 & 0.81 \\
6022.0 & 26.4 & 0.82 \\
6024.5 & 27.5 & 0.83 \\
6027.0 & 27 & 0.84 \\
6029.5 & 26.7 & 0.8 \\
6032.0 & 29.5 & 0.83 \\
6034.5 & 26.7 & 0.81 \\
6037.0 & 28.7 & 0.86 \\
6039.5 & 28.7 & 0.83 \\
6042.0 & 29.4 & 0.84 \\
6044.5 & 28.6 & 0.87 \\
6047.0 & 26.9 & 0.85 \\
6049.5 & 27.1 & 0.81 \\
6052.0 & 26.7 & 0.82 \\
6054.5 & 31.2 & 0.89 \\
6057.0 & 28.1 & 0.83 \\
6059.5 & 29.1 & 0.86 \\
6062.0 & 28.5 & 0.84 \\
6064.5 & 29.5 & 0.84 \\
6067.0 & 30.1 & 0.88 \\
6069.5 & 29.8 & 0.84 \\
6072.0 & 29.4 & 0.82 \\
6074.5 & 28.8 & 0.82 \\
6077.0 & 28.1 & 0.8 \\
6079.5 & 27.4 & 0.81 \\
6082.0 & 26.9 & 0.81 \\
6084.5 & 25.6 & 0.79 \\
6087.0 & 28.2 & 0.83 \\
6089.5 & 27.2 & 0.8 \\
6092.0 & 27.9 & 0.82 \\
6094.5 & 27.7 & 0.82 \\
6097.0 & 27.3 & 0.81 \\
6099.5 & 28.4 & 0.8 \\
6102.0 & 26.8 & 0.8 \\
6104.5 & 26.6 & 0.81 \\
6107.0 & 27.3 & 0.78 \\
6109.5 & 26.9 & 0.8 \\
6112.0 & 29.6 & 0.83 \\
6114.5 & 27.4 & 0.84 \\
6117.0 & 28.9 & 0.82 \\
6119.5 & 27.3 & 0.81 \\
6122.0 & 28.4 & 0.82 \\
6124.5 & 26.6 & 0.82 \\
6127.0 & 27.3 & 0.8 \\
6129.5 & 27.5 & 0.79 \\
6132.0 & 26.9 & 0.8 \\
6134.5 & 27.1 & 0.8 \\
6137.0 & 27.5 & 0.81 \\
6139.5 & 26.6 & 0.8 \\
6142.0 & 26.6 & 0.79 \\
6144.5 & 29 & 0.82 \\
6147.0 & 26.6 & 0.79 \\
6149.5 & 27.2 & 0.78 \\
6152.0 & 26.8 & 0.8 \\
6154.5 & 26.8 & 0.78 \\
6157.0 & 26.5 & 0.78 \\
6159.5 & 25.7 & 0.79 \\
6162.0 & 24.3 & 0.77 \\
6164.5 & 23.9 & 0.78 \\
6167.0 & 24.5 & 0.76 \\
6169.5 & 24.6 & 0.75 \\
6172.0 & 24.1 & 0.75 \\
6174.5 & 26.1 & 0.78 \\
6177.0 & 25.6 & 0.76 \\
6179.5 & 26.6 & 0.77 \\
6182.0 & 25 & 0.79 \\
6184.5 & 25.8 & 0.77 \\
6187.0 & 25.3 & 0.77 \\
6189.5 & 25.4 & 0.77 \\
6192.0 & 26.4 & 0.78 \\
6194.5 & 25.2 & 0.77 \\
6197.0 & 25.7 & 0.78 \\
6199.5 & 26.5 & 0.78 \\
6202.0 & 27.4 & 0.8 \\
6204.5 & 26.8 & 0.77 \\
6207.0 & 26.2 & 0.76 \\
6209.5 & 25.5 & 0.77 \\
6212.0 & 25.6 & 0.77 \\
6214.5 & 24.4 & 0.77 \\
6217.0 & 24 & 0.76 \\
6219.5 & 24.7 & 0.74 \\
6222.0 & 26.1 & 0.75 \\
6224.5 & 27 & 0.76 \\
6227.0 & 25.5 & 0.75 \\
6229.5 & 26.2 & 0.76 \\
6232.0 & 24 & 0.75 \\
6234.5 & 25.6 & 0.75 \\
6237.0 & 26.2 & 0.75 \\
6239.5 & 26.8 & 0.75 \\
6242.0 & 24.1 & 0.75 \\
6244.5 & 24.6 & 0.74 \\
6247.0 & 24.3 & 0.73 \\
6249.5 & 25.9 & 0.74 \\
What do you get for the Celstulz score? 1.00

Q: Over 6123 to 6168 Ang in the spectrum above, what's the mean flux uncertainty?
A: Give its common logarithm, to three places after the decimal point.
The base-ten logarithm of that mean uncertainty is -0.101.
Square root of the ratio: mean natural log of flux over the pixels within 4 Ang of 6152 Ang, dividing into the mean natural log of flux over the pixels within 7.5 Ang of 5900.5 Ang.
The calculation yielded 0.98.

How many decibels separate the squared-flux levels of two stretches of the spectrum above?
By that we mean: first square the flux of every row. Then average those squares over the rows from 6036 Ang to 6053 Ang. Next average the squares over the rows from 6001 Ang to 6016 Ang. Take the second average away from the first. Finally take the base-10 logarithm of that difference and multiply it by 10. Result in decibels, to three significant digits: 17.1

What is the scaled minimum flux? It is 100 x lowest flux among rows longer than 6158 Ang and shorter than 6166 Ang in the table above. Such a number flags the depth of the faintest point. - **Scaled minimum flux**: 2390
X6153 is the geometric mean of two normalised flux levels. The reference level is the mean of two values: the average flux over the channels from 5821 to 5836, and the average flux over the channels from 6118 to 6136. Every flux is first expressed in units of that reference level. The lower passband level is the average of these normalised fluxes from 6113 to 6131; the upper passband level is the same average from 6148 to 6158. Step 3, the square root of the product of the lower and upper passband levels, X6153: 0.98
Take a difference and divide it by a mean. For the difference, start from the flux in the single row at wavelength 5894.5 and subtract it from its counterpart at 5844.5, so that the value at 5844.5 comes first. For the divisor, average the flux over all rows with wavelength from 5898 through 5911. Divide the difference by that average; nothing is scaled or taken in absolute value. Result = 0.29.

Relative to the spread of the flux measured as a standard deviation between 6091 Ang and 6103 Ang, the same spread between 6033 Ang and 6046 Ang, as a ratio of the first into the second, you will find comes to 1.7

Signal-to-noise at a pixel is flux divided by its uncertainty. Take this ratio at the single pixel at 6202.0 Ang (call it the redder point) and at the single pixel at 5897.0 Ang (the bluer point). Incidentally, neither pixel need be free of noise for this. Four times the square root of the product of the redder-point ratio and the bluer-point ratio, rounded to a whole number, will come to 121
